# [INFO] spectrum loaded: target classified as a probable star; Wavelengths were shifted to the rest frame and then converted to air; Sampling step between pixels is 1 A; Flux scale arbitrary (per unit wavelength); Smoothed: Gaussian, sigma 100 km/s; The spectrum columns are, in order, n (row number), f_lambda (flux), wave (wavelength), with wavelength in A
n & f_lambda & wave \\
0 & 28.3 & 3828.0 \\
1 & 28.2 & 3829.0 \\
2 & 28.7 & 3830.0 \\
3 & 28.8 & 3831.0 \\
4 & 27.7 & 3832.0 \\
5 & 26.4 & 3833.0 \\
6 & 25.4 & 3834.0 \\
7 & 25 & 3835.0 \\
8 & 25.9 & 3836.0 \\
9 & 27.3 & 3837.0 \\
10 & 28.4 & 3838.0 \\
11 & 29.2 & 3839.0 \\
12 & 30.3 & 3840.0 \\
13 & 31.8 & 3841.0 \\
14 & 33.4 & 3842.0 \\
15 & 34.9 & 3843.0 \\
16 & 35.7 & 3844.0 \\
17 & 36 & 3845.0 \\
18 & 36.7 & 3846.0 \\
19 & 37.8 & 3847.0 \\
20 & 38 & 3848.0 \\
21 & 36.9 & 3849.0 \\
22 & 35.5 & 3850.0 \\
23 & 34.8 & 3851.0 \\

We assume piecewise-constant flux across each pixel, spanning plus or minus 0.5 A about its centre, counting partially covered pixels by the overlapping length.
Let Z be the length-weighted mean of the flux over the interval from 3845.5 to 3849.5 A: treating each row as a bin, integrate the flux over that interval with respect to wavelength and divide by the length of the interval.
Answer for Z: 37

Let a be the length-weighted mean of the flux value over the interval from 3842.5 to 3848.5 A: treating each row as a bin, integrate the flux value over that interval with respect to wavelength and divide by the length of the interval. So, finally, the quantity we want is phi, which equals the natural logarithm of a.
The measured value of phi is 3.60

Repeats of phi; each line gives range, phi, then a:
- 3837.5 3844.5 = 3.46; 32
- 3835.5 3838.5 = 3.30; 27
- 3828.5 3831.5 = 3.35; 29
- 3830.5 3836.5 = 3.28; 27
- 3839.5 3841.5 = 3.44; 31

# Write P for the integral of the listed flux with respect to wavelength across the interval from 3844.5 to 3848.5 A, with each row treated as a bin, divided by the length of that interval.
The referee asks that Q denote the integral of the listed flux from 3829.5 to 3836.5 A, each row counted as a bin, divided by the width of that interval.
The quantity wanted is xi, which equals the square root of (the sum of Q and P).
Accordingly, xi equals 8.00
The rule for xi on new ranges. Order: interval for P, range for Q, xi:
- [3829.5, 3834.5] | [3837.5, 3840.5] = 7.53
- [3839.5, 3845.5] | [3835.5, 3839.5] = 7.83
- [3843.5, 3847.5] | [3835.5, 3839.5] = 8.02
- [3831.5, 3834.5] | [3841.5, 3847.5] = 7.89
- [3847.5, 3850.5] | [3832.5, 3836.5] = 7.90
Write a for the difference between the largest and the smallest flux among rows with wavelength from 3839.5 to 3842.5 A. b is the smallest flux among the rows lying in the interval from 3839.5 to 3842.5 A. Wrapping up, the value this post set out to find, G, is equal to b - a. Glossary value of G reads 27.2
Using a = 3.1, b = 30.3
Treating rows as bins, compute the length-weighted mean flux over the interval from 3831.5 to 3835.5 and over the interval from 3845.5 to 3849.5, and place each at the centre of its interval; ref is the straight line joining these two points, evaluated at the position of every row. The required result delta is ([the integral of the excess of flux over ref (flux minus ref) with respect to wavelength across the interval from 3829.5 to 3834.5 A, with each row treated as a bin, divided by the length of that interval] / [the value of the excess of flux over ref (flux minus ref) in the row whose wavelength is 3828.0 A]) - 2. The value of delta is -1.6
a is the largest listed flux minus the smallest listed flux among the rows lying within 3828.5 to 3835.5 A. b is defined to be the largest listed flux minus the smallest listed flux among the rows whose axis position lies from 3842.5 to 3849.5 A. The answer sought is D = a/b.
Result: 1.23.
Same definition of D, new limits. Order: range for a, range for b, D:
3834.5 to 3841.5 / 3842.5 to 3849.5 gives 2.19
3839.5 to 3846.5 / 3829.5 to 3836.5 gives 1.68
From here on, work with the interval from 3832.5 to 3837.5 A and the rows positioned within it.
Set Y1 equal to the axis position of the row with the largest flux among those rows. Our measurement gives 3837.0 A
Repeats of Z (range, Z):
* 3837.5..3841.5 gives 30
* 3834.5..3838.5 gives 27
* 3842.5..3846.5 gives 36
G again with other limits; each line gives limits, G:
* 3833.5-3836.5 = 24.1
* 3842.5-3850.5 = 31.8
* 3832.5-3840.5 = 19.7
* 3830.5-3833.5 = 24.0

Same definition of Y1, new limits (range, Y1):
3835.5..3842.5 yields 3842.0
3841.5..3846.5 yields 3846.0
